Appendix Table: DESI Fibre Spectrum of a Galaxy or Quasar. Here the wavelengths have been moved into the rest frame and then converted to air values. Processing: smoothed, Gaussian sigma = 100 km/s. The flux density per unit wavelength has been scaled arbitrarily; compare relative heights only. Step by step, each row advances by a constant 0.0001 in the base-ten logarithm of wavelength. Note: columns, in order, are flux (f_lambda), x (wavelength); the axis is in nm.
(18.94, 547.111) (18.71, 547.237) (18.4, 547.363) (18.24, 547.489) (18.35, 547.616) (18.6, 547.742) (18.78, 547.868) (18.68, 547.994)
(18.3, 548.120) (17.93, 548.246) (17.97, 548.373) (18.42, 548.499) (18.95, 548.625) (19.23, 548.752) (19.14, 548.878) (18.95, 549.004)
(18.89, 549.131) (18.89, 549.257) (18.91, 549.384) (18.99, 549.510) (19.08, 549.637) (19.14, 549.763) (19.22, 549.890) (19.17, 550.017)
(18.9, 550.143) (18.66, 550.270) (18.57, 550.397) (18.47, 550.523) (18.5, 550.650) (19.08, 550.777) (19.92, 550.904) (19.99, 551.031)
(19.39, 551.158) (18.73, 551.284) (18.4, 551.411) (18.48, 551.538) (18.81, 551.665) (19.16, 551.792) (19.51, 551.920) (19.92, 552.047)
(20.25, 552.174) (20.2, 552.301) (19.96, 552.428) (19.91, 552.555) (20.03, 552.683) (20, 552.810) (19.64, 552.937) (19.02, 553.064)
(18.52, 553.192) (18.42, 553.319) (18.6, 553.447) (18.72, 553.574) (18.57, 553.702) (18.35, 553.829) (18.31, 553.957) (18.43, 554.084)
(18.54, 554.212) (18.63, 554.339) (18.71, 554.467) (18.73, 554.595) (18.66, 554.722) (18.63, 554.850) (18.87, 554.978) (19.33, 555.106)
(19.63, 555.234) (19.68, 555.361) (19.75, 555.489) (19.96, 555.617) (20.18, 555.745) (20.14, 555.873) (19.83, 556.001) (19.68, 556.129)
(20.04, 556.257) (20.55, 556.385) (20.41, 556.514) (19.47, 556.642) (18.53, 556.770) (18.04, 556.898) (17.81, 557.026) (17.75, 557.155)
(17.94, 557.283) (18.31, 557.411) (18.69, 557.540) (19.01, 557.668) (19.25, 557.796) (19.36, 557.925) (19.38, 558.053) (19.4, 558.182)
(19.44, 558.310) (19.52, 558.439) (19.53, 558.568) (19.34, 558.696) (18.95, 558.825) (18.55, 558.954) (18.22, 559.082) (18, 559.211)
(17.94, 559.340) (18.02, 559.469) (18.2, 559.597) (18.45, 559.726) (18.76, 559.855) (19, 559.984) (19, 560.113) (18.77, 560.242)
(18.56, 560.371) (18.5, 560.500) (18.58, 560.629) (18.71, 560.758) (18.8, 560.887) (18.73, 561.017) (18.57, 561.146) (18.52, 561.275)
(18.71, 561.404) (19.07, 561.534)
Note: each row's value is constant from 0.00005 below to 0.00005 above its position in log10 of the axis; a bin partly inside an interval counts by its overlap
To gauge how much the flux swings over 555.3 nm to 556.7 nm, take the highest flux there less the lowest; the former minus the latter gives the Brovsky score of 1.1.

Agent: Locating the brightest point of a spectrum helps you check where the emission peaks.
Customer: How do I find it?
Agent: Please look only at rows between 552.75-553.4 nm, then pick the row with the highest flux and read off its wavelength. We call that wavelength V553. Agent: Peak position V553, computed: 552.810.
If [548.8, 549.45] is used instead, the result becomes 548.878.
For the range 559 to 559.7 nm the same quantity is 559.082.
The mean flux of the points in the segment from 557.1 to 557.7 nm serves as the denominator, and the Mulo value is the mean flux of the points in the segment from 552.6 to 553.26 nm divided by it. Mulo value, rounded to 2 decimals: 1.06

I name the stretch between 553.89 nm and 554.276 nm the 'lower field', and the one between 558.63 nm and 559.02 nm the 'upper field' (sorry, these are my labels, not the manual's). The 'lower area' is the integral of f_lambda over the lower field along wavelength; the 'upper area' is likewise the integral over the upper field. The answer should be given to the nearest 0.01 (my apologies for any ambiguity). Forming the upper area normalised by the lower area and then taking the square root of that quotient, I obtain 1.02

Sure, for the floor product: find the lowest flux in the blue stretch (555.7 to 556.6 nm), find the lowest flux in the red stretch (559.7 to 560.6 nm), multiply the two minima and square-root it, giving 19.1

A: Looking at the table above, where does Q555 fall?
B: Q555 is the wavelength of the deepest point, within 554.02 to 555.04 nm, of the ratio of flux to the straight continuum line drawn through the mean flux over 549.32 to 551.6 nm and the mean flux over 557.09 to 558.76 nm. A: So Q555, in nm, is 554.084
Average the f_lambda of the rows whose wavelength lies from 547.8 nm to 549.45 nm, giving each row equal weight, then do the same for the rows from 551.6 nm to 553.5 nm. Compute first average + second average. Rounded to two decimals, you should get 38.16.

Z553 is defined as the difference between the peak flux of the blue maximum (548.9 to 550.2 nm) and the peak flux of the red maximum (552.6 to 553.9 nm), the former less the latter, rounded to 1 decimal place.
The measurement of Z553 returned -0.8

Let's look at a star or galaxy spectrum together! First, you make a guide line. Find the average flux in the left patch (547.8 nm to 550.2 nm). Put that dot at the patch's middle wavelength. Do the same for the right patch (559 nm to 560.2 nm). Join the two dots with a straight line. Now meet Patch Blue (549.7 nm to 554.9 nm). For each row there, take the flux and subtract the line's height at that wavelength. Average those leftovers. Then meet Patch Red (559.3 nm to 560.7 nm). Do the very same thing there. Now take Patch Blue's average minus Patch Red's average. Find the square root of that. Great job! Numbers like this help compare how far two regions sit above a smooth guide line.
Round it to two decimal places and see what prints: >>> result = 0.46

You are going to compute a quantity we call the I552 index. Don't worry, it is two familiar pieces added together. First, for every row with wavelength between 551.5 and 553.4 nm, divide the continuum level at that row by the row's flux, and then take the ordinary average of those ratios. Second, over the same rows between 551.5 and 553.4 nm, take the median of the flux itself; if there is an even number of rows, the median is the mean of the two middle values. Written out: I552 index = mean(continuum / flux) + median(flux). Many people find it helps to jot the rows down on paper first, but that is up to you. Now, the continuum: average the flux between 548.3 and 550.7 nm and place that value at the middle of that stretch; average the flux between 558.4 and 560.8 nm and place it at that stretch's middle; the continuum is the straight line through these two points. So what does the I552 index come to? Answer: 20.6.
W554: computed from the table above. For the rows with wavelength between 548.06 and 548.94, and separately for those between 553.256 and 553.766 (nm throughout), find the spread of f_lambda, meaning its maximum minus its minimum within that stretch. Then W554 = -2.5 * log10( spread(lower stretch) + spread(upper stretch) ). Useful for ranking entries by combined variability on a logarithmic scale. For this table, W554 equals -0.5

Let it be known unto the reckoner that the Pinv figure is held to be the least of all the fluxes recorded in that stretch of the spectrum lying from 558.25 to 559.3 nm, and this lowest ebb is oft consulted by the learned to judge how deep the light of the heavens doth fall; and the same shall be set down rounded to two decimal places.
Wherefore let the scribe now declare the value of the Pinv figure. 18.00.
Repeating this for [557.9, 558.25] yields 19.36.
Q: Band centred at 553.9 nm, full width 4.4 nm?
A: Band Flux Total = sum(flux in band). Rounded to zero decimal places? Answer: 655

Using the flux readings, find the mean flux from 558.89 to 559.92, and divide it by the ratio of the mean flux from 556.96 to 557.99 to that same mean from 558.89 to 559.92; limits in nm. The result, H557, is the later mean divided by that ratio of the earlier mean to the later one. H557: 18.0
